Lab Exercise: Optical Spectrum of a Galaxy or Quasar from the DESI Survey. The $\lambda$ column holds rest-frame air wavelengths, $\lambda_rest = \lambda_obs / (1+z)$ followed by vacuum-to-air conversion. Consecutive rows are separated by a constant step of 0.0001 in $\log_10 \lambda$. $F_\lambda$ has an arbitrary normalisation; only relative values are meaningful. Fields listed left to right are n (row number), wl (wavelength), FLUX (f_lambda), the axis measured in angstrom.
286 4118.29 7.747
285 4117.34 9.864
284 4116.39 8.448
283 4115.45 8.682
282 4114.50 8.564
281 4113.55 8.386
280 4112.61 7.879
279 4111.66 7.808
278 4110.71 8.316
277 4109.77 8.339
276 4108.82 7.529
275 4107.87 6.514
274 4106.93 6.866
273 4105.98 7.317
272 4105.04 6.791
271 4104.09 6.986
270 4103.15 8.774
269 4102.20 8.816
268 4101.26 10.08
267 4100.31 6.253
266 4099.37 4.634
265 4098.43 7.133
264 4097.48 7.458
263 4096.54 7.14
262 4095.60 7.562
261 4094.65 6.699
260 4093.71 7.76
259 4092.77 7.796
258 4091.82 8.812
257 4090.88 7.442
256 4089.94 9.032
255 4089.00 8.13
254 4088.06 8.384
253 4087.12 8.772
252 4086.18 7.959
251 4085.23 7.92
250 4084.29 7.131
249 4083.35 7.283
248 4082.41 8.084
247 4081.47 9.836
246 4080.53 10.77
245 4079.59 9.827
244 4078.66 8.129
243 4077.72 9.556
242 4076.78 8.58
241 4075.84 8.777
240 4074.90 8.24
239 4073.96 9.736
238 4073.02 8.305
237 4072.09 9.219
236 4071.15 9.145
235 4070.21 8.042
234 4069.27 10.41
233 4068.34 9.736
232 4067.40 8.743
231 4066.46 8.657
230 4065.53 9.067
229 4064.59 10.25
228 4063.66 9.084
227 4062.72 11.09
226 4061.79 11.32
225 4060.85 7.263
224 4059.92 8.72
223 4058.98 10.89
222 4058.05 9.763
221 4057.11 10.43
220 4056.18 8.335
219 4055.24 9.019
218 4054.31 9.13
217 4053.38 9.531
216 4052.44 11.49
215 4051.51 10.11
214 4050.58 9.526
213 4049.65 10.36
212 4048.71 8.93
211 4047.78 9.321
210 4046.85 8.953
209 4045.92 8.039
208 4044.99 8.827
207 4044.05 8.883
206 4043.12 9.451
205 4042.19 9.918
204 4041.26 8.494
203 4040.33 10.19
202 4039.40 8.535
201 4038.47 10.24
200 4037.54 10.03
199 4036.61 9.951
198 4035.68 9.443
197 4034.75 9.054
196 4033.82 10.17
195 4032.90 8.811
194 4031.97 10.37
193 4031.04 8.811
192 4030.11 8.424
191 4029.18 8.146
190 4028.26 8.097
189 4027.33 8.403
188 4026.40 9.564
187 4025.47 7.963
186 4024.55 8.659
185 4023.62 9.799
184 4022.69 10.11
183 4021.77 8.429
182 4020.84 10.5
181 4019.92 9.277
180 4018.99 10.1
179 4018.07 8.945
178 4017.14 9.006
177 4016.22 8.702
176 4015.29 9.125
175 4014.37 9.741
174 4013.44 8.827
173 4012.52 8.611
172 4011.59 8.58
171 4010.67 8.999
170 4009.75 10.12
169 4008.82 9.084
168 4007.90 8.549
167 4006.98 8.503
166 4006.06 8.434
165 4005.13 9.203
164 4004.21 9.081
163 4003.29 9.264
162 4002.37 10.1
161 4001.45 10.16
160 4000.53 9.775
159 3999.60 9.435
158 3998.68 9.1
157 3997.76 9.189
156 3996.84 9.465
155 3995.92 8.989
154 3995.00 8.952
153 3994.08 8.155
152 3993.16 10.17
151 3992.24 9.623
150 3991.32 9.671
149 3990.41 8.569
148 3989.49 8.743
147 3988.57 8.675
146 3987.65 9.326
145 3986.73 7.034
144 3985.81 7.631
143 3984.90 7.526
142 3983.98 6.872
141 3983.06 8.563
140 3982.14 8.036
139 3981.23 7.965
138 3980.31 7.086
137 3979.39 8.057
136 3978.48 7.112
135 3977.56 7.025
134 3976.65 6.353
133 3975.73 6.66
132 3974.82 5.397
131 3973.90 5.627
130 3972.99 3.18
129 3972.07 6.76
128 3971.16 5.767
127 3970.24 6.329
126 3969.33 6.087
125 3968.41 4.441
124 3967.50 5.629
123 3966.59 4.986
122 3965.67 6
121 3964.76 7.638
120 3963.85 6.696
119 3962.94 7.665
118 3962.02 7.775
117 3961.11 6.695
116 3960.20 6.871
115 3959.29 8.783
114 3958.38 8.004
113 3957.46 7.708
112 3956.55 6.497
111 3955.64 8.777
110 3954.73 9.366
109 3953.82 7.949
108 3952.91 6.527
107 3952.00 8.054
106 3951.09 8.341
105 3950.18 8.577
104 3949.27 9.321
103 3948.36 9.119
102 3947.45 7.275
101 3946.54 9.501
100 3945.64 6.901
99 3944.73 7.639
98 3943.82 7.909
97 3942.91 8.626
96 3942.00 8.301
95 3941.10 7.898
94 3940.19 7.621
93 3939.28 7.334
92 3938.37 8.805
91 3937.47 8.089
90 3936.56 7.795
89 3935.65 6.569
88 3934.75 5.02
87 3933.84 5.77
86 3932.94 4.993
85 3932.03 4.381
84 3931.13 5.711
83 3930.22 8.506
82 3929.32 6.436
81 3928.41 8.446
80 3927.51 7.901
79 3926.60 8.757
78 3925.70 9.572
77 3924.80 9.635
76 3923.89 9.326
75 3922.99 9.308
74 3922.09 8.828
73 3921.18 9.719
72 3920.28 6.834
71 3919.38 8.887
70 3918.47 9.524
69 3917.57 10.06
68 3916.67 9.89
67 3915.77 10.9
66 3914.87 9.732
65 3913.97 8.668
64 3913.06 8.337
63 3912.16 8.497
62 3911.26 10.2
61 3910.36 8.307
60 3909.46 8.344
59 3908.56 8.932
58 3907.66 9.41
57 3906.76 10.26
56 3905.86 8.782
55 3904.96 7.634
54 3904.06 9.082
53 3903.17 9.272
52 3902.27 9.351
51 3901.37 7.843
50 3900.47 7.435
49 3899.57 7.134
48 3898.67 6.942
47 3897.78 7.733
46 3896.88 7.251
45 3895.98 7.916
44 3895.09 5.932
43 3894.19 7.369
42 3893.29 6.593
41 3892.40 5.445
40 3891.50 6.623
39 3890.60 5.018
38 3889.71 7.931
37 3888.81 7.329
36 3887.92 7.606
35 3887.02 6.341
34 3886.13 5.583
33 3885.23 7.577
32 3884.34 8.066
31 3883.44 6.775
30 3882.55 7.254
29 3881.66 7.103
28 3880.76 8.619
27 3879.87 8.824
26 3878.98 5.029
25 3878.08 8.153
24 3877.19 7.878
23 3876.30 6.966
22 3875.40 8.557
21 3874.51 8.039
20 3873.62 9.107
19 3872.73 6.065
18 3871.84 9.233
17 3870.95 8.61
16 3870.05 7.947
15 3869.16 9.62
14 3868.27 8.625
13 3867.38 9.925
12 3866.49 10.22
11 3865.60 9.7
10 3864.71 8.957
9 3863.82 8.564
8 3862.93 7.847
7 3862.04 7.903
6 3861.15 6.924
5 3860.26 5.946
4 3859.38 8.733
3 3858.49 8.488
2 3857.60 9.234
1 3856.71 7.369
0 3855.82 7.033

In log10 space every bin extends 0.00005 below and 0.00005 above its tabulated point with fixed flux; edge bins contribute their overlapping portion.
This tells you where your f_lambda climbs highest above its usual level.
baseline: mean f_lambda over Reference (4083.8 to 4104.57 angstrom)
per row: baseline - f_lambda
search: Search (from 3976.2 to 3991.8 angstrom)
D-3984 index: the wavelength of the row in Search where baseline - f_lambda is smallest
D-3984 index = 3991.32 angstrom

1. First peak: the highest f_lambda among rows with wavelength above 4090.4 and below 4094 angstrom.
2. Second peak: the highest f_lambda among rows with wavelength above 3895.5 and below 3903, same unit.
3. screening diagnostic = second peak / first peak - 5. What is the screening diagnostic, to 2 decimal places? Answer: -3.94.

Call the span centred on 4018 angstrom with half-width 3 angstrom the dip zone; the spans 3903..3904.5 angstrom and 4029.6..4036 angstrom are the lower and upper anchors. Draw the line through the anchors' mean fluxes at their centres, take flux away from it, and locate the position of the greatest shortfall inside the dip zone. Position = 4016.22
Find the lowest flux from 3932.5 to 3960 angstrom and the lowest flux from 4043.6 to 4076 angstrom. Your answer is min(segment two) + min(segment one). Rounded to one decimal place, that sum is 12.3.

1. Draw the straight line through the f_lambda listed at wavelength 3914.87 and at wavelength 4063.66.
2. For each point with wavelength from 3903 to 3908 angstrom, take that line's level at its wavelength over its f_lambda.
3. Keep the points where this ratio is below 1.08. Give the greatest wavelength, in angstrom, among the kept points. 3907.66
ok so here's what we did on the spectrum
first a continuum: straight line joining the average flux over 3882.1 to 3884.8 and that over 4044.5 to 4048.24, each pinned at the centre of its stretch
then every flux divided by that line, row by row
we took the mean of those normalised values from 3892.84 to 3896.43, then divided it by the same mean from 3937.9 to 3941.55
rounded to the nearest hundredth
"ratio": 0.92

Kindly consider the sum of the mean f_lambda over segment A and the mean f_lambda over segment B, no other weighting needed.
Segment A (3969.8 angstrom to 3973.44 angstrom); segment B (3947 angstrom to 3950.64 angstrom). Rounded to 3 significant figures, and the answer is 14.1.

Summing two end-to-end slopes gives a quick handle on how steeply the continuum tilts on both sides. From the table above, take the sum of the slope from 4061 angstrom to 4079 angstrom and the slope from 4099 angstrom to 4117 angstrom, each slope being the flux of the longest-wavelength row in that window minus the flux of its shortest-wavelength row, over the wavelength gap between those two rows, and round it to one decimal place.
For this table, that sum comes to 0.0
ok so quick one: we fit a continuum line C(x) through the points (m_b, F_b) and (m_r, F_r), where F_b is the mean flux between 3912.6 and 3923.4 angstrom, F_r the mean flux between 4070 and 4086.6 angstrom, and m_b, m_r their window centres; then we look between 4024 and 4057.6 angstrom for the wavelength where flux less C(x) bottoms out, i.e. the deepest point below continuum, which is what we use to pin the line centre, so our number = 4025.47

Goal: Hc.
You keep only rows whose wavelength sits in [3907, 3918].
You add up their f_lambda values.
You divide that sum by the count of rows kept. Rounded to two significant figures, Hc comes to 9.3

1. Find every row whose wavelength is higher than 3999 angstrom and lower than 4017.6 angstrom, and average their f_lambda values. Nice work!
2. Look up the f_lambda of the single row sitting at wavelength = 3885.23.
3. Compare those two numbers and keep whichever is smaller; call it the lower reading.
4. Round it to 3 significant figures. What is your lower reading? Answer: 7.58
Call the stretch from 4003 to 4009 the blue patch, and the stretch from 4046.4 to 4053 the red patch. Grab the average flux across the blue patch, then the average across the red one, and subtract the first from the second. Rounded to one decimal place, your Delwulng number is 0.9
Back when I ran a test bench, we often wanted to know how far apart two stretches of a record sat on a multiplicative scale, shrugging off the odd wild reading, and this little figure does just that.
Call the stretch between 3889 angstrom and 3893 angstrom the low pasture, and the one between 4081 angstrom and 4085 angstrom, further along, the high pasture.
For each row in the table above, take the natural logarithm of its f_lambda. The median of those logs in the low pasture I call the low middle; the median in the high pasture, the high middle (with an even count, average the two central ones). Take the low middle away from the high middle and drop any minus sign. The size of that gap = 0.25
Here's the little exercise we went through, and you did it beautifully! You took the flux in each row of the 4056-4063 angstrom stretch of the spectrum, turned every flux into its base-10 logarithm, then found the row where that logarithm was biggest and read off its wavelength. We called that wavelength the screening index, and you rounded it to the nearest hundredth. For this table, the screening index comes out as 4061.79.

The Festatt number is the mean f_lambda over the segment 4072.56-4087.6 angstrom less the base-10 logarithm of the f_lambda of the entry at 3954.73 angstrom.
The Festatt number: 7.7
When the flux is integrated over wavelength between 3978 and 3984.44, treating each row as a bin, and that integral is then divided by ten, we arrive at 4.9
